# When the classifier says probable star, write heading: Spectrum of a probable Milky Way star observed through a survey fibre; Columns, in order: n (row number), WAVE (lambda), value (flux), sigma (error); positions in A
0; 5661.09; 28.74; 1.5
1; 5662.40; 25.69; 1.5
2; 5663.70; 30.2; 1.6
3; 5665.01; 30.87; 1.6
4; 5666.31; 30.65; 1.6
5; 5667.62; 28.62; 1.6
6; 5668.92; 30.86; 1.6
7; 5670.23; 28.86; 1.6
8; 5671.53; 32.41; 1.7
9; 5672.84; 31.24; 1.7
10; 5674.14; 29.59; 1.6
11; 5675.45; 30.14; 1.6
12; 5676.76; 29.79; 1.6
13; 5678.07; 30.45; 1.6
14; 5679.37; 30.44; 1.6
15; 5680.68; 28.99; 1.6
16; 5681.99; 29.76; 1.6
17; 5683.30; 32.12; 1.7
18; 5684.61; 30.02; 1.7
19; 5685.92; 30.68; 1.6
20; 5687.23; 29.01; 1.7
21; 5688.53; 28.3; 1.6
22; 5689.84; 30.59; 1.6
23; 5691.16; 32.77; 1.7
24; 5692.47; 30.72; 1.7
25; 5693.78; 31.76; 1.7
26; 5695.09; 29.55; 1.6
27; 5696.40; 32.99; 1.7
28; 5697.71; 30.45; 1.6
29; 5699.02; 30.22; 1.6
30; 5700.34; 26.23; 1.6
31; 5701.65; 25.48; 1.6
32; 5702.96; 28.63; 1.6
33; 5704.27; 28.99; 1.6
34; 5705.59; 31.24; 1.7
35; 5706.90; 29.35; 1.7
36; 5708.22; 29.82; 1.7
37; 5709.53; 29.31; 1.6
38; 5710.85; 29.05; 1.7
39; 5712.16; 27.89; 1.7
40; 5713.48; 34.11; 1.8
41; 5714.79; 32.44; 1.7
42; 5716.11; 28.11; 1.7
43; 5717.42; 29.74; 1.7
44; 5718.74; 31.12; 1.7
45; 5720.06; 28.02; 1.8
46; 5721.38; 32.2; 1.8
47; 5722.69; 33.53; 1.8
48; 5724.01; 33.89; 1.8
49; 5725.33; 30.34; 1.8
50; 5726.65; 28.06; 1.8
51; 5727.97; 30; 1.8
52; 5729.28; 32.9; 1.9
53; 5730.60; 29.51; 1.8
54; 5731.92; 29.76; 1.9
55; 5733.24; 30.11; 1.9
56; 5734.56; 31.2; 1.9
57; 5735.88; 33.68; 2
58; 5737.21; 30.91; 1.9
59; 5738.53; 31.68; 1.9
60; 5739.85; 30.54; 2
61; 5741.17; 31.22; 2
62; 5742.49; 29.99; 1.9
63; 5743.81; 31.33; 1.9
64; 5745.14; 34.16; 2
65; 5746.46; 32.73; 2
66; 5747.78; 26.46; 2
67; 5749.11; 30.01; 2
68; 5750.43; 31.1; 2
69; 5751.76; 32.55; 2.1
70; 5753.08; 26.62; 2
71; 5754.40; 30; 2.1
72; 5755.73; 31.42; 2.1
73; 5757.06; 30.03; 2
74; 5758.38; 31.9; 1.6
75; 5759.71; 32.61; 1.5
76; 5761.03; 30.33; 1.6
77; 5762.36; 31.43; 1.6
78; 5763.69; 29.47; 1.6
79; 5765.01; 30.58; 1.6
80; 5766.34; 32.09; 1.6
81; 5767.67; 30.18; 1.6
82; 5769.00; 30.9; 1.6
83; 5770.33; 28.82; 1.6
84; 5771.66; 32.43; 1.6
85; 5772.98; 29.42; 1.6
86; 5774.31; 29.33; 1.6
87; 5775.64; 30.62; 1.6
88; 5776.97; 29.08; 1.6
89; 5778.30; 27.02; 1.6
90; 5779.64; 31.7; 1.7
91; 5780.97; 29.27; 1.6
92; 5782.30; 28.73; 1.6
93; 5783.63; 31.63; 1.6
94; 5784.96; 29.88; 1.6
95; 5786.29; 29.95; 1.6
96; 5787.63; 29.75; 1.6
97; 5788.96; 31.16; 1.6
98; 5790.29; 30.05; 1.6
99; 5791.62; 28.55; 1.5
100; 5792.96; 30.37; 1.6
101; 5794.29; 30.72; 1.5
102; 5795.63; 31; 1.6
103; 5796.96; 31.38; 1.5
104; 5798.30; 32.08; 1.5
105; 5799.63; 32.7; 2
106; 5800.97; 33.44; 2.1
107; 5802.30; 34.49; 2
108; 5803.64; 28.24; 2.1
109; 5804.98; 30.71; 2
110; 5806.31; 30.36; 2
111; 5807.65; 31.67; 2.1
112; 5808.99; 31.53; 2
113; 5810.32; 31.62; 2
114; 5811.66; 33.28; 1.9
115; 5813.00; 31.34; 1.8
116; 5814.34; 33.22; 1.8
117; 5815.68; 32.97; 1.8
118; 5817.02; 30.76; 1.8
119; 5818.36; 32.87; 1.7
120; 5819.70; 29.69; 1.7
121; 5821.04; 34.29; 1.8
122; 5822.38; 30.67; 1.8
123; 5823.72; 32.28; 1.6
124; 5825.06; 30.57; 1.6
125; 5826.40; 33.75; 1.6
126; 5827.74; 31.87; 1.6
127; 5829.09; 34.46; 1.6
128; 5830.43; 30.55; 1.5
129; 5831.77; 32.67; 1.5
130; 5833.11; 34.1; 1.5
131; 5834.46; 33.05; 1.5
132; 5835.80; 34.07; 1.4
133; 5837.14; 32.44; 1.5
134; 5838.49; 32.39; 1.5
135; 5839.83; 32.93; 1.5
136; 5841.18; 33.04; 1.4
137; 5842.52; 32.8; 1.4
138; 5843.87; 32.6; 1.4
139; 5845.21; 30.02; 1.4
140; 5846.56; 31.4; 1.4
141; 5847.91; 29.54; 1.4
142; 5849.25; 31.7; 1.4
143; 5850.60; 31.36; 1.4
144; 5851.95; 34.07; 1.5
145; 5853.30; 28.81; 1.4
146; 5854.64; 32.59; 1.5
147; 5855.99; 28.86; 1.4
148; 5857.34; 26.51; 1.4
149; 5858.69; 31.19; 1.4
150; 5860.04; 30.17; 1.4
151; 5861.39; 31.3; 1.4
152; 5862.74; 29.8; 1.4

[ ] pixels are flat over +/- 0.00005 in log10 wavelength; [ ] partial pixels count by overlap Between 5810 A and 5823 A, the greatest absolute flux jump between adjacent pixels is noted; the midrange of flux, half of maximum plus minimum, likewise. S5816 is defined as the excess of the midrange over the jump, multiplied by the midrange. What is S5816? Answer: 876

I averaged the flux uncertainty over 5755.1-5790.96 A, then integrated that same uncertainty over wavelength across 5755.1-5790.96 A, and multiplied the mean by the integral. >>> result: 96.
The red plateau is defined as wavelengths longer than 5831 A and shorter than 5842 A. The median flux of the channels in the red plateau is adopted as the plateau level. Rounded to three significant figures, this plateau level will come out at 33.0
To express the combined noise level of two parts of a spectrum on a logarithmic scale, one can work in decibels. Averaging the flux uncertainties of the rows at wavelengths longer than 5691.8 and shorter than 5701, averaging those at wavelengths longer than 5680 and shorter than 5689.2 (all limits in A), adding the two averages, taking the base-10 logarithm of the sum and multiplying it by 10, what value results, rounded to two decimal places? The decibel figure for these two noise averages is 5.17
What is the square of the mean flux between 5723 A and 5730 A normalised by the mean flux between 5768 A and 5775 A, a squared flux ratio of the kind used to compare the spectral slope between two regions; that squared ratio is 1.06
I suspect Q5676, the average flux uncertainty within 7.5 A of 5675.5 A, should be 1.62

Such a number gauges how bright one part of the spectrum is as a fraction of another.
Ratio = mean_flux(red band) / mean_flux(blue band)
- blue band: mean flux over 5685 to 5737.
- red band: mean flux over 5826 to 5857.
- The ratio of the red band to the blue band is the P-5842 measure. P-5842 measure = 1.06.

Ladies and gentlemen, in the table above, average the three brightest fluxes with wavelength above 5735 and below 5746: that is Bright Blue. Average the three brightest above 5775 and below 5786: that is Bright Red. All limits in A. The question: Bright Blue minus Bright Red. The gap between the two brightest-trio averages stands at 1.9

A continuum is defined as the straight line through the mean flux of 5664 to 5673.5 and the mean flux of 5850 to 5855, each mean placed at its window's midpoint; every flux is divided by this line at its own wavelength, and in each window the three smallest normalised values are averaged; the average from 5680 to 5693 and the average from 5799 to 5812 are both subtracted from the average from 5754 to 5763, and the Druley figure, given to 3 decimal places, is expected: -0.919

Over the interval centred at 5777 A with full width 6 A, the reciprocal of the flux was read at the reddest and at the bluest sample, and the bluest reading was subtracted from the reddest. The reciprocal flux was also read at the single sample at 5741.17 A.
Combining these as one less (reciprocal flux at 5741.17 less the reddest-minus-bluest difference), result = 0.965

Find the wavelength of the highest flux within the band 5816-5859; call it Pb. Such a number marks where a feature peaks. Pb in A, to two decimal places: 5829.09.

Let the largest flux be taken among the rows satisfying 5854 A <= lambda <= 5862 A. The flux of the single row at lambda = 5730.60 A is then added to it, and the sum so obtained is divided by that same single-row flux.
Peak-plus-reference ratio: 2.10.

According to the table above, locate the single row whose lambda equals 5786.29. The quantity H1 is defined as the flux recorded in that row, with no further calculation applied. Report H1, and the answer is 29.95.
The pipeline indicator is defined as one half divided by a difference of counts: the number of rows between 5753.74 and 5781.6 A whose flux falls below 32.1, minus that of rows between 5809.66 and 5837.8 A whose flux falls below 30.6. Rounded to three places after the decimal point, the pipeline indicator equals 0.031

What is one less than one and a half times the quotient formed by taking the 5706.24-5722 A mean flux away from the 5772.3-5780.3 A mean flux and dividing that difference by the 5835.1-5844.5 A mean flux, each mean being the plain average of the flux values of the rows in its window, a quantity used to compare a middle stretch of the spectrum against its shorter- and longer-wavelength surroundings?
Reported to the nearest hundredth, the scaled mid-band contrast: -1.03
